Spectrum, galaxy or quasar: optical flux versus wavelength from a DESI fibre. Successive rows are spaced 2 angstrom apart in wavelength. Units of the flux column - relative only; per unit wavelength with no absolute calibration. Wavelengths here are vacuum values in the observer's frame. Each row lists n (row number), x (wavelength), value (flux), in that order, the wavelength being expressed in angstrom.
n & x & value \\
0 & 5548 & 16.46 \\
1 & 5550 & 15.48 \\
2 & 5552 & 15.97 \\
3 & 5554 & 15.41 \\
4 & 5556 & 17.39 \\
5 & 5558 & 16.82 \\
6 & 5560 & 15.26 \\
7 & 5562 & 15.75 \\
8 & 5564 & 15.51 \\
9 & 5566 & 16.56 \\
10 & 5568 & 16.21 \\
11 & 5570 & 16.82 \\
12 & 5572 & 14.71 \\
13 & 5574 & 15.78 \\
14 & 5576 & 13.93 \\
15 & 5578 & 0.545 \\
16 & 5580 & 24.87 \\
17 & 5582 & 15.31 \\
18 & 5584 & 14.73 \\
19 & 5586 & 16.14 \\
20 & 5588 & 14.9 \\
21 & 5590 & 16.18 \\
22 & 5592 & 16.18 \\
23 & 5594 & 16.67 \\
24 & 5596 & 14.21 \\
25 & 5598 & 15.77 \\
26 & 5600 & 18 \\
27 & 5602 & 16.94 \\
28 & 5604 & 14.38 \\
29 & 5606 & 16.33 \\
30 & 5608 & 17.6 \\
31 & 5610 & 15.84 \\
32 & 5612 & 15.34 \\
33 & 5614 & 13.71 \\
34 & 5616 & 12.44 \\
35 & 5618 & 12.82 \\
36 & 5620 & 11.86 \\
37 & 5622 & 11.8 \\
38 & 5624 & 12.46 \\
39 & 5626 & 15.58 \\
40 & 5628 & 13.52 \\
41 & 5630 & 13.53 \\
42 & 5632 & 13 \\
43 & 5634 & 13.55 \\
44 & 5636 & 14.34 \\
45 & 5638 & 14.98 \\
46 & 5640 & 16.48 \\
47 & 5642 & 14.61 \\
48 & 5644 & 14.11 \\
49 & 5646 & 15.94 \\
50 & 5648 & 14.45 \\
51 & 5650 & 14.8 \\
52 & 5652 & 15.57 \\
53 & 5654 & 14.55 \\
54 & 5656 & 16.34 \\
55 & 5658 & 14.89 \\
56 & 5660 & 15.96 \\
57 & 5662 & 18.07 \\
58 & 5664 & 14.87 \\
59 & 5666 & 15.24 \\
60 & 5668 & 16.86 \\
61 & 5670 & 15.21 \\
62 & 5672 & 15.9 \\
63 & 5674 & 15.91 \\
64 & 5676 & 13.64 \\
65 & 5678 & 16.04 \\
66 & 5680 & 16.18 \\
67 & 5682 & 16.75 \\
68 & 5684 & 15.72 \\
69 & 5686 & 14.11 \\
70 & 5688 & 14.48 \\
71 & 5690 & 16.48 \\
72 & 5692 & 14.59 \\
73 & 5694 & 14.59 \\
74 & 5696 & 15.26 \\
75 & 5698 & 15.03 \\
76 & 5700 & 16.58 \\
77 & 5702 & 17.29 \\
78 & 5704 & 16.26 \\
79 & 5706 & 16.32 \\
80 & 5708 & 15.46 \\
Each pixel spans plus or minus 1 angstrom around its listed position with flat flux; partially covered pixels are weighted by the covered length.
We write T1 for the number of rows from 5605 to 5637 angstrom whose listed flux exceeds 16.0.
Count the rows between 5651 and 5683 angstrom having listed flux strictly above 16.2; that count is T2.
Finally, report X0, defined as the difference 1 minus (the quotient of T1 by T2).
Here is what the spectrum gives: 0.5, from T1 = 2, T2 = 4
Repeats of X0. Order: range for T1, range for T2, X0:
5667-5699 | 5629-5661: -1.5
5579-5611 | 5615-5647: -8.0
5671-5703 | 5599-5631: -0.5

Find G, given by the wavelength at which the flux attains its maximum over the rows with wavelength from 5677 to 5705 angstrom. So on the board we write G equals 5702 angstrom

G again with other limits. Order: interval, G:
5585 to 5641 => 5600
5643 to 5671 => 5662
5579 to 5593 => 5580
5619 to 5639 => 5626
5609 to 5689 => 5662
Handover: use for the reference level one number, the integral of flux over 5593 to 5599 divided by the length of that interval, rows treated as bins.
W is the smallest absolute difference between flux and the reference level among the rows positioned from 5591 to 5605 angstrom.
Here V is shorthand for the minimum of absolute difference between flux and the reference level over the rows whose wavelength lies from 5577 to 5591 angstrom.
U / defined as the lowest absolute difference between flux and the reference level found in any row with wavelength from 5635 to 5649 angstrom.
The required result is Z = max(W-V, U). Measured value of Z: 0.4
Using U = 0.4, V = 0.24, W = 0.22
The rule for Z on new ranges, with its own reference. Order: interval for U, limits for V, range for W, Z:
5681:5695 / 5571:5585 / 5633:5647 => 0.2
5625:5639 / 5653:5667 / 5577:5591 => 0.0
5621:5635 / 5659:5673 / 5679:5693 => 0.0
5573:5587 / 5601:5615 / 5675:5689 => 0.2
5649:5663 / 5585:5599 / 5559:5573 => 0.0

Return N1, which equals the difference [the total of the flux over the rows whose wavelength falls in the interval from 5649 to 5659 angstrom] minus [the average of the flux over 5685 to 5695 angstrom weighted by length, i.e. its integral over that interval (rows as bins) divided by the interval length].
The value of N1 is 61.3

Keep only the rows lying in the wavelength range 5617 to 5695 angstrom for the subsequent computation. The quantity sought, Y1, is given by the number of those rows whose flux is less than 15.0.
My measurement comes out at 22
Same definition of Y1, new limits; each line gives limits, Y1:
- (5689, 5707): 2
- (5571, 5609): 7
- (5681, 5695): 4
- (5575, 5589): 4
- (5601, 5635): 11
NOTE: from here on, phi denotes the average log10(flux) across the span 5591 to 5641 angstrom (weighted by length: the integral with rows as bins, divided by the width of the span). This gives 1.164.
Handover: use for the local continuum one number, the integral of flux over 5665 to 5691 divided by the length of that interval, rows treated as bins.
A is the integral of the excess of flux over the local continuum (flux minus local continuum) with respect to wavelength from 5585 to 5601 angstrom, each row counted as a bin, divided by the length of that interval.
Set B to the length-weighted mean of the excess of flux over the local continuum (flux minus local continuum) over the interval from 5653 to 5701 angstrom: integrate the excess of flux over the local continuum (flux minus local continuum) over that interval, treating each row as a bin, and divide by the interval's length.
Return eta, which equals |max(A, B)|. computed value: 0.43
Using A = 0.4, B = -0.03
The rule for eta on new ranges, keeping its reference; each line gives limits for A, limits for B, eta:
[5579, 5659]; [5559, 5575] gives 0.25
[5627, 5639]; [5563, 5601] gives 0.16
